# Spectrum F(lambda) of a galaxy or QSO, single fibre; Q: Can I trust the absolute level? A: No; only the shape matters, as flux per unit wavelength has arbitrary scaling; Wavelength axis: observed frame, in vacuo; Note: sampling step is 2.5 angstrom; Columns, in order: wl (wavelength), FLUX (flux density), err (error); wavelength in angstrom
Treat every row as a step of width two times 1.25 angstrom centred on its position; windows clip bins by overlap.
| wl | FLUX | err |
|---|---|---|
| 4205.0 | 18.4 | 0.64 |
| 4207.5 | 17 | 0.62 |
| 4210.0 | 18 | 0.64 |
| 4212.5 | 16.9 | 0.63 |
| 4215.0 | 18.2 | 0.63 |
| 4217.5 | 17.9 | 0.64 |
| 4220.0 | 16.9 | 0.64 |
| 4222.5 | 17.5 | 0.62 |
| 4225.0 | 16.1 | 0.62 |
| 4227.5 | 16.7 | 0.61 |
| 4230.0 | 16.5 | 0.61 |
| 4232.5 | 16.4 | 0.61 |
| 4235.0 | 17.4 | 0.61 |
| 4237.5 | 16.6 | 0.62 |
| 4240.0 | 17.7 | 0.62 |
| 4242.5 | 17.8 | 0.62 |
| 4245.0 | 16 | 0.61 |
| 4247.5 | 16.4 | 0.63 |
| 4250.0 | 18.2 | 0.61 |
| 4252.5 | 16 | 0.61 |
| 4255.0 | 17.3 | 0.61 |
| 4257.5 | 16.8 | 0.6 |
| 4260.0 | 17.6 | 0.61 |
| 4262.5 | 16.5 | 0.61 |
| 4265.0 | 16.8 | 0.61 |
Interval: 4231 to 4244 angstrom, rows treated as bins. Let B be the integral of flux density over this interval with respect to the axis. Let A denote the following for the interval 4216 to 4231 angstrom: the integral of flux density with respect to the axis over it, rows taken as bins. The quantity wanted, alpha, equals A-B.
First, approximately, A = 254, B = 223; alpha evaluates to 32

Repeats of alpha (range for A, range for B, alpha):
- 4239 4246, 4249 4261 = -85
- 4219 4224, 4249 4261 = -120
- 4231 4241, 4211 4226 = -89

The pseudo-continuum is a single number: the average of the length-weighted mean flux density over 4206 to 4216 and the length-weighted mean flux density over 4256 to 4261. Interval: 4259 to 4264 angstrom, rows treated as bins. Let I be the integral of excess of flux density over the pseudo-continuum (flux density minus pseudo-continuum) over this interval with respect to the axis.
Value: -1.7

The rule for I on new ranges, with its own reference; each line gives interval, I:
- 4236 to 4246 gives -3.0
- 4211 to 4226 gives -1.1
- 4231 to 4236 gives -2.5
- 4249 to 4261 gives -2.5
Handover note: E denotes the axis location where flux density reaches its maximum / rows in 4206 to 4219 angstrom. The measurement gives 4215.0 angstrom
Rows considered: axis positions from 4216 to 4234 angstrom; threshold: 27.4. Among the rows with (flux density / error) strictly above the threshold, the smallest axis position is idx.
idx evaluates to 4217.5 angstrom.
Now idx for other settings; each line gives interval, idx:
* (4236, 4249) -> 4240.0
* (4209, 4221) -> 4210.0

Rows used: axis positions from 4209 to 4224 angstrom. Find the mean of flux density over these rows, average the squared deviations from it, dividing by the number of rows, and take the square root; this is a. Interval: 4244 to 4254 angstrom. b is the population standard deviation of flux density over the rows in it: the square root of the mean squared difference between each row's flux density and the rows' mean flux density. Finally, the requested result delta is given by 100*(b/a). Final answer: 177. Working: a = 0.52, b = 0.91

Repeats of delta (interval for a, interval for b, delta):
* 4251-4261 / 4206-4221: 92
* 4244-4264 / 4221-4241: 74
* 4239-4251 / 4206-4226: 78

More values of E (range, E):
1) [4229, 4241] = 4240.0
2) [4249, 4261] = 4250.0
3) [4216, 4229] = 4217.5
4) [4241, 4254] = 4250.0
